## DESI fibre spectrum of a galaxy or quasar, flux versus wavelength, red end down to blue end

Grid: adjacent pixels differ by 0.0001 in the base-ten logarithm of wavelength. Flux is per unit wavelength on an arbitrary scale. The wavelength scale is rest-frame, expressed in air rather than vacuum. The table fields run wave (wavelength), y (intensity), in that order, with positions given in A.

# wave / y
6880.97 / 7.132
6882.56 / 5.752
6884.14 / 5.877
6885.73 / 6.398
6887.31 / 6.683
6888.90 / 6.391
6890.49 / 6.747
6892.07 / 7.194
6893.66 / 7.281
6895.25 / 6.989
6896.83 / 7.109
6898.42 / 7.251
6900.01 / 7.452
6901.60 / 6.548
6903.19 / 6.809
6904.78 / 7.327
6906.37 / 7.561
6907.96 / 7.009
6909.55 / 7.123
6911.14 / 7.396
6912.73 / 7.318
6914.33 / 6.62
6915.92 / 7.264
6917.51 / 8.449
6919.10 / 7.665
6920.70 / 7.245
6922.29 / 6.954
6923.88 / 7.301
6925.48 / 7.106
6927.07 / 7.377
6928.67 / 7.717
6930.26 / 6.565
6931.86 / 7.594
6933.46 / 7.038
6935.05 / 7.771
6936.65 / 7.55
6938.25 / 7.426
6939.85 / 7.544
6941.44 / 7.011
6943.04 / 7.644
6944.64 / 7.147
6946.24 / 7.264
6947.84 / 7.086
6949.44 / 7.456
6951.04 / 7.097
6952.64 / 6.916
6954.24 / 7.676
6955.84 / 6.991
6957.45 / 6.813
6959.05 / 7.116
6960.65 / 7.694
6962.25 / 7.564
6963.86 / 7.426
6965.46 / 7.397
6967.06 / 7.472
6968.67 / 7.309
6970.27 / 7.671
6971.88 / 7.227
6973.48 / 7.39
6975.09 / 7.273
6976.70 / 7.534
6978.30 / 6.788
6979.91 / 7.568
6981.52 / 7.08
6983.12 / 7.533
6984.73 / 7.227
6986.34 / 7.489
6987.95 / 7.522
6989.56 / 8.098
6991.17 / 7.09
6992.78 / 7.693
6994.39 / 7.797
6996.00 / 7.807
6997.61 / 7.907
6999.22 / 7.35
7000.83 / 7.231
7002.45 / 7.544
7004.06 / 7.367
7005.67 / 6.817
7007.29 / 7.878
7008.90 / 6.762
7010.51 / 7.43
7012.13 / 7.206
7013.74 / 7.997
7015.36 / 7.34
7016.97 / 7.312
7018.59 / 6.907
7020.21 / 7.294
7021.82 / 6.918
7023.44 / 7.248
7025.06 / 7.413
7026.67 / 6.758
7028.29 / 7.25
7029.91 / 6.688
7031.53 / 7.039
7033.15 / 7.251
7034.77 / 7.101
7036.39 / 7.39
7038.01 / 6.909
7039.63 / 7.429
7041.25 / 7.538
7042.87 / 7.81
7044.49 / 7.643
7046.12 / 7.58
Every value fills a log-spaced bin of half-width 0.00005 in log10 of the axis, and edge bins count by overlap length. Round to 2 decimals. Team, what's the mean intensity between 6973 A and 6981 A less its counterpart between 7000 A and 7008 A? -0.06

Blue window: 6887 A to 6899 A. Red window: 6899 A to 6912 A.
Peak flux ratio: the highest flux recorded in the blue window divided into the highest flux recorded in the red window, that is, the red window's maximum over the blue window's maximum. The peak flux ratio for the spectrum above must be 1.04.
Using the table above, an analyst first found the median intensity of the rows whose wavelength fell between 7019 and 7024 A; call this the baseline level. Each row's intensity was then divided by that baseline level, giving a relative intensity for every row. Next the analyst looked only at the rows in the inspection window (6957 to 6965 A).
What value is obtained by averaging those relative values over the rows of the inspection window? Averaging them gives 1.01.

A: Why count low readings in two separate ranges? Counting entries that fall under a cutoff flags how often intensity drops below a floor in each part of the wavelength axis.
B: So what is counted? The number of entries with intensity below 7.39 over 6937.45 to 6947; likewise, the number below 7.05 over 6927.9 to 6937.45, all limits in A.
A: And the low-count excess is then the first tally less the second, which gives 1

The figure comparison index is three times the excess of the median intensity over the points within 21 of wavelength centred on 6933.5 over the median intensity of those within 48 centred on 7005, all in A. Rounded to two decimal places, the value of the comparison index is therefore 0.24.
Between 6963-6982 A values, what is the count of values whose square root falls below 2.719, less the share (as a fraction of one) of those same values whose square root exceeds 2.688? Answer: 5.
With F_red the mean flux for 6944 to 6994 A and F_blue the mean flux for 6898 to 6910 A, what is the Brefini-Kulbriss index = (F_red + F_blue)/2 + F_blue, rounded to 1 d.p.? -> 14.4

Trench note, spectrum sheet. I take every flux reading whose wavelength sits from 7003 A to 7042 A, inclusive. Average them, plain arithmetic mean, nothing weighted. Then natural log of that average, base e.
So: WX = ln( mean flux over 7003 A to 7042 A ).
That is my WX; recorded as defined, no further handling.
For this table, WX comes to 1.98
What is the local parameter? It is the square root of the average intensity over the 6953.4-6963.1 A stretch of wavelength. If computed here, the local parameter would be 2.70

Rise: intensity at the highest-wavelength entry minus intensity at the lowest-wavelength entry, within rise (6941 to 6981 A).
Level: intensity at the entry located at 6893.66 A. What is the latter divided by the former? 13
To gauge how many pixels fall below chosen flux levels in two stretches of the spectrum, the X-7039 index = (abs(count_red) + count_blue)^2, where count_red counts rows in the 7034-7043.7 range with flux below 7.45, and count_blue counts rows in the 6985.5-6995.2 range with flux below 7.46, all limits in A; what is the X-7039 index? 25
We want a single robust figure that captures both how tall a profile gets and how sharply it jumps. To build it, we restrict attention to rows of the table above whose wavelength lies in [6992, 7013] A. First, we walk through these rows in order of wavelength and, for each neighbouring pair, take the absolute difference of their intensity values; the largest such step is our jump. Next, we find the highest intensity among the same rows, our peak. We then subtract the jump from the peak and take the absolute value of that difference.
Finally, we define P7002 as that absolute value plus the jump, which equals 7.91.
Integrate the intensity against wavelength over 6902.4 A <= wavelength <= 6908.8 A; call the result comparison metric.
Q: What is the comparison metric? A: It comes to 46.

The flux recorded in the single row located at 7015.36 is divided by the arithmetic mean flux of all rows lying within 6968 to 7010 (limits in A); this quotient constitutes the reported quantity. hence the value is 0.989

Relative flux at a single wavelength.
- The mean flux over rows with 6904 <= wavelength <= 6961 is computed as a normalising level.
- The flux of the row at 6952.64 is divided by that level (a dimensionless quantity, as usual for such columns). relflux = 0.95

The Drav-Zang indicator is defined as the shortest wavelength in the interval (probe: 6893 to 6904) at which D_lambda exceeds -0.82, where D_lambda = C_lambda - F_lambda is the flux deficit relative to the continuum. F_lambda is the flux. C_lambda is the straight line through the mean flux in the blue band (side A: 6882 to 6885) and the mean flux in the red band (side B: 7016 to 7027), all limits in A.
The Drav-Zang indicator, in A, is 6901.60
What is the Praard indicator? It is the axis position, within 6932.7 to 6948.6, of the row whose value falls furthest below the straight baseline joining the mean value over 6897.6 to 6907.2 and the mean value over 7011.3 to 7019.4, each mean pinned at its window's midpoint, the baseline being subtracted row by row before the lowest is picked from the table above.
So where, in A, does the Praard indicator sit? 6941.44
